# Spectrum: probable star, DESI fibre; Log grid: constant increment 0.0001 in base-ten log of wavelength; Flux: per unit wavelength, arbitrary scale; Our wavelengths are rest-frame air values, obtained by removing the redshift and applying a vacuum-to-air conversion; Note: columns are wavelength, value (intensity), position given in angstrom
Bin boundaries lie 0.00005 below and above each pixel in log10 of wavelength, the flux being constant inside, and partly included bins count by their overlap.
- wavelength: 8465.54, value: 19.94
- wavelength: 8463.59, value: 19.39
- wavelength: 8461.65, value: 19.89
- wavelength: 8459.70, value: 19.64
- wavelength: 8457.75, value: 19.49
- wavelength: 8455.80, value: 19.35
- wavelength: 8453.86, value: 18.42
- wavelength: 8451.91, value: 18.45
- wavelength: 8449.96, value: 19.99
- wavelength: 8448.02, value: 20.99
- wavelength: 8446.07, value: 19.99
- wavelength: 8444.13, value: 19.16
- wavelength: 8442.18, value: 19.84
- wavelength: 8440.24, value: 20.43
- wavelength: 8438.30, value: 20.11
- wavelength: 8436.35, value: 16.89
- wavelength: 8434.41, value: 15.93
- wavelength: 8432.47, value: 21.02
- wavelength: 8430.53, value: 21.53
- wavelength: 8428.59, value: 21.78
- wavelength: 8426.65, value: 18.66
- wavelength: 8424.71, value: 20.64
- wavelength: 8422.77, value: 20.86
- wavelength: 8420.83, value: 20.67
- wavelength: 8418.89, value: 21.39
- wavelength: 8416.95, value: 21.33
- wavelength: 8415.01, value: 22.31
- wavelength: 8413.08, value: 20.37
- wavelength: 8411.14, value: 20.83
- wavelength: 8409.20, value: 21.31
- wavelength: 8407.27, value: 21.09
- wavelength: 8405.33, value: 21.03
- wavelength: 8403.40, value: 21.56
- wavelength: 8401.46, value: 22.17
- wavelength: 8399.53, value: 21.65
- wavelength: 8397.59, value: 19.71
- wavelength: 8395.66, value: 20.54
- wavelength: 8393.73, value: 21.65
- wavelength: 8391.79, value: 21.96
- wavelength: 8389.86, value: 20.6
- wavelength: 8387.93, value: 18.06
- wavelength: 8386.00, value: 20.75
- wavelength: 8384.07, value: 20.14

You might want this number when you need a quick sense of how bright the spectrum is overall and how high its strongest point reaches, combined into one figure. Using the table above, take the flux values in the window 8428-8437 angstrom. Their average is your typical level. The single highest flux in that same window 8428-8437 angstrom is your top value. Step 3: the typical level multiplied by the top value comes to 423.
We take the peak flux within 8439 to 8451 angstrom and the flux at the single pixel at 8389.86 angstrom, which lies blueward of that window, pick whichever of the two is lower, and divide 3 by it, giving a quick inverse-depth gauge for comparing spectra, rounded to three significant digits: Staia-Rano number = 0.146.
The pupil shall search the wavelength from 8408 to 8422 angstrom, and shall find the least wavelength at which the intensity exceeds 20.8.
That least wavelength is 8409.20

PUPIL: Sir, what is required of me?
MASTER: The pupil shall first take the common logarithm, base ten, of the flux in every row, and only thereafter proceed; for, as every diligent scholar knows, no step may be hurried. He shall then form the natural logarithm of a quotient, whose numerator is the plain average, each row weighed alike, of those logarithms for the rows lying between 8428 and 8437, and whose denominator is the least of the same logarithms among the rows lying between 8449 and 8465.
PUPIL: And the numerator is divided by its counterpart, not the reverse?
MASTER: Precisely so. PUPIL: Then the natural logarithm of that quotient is 0.02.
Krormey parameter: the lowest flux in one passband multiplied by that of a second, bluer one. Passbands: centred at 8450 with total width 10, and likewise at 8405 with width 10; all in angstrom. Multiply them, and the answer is 387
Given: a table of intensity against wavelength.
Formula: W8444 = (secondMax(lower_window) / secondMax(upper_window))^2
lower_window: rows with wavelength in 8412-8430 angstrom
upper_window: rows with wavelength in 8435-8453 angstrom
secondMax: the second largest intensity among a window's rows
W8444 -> 1.137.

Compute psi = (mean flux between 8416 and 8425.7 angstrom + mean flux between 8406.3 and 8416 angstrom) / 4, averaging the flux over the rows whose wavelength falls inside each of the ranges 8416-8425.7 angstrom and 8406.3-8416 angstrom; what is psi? 10.5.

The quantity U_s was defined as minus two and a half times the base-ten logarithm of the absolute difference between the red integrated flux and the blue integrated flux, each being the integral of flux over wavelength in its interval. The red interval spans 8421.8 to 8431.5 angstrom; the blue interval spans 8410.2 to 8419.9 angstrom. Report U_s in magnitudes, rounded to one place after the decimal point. -1.8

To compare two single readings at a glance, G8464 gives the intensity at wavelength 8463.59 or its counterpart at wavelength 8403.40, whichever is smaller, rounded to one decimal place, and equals 19.4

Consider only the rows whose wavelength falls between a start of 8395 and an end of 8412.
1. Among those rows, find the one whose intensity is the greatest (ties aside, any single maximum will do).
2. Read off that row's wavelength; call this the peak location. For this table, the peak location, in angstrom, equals 8401.46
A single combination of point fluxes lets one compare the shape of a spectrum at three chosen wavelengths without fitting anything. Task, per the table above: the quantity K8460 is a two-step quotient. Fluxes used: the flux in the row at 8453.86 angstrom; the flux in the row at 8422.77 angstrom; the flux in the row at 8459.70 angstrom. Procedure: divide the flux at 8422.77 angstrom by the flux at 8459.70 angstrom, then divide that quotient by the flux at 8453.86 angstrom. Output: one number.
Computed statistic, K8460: 0.058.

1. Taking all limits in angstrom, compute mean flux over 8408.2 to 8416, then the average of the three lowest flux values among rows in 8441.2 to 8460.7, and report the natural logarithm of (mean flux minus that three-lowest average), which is 0.93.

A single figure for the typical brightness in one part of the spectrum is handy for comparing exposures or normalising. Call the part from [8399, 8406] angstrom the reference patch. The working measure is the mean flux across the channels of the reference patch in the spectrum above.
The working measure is 21.6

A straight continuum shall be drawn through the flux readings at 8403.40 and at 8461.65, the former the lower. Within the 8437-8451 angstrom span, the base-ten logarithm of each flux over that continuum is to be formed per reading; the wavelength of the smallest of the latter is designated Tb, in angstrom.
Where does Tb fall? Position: 8444.13 angstrom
